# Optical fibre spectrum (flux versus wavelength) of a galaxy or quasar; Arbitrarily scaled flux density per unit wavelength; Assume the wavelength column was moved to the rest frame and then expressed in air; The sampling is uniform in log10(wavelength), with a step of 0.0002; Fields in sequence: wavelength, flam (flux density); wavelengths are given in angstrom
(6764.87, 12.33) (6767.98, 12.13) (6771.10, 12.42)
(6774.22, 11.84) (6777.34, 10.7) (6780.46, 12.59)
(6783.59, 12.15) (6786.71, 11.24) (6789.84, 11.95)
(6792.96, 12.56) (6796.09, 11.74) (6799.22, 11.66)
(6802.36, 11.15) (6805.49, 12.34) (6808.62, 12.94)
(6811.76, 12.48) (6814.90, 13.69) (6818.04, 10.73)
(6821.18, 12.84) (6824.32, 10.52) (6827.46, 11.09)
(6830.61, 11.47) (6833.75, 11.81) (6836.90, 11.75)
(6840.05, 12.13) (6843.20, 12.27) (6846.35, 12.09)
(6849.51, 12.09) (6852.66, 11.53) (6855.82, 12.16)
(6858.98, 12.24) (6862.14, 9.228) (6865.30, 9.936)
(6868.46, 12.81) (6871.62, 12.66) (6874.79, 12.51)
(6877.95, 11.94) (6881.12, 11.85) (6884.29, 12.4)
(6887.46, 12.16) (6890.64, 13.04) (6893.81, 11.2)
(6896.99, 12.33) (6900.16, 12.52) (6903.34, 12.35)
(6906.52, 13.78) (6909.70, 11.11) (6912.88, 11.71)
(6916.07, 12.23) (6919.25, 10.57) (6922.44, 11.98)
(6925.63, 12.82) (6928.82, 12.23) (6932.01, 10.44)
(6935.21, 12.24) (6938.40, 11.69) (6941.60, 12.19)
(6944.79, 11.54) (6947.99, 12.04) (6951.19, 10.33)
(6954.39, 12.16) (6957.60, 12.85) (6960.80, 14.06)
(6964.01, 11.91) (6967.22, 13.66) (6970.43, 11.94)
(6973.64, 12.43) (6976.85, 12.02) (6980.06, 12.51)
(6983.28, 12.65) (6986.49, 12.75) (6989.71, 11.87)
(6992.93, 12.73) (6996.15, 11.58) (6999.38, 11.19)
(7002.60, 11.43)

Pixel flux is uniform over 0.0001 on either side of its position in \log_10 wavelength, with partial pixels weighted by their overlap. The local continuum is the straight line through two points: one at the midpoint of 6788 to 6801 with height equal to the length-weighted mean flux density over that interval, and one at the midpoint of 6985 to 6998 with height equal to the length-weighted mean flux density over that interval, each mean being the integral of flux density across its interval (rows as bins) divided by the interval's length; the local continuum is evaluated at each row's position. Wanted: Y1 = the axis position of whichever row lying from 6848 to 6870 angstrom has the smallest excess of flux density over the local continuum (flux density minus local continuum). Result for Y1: 6862.14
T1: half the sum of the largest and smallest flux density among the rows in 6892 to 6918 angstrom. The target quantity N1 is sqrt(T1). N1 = 3.53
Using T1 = 12.4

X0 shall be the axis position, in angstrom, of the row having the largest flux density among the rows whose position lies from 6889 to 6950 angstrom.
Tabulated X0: 6906.52 angstrom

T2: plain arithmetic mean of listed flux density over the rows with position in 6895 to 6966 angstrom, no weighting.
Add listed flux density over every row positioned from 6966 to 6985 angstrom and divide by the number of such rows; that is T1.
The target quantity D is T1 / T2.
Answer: 1.04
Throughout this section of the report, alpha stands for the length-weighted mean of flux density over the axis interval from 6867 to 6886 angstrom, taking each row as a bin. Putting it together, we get 12.4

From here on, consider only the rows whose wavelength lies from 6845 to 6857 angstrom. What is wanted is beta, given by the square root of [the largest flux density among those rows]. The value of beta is 3.49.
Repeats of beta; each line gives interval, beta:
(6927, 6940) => 3.50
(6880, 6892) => 3.61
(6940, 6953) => 3.49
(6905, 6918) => 3.71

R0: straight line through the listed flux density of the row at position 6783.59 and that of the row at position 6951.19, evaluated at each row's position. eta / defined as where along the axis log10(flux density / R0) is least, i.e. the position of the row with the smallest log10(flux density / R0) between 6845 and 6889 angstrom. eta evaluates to 6862.14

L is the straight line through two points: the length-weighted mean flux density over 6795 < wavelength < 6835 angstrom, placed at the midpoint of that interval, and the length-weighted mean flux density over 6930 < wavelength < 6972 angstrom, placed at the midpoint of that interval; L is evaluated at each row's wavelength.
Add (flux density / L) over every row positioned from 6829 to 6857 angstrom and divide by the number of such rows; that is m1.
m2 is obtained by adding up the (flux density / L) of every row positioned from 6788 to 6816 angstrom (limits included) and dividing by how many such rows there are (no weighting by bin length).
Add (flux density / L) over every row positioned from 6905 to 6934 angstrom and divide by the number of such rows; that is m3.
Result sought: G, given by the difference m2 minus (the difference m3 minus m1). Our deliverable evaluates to 1.05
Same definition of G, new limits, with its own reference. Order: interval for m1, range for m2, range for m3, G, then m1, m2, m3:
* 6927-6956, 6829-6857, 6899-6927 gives 0.96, 0.965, 1.00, 1.01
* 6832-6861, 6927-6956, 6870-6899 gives 0.95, 1.007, 0.97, 1.02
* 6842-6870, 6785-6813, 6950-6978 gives 0.96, 0.971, 1.01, 1.02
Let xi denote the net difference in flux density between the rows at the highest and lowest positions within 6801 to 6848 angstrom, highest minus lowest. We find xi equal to 0.9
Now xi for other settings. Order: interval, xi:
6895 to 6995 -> 0.4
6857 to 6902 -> 0.3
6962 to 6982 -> 0.6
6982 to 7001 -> -1.5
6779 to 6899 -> -0.3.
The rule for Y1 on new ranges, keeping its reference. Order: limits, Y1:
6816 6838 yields 6824.32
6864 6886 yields 6865.30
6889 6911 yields 6909.70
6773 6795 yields 6777.34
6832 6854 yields 6852.66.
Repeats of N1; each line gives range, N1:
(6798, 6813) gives 3.47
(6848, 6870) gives 3.32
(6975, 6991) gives 3.51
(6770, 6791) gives 3.41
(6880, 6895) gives 3.48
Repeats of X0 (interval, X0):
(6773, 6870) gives 6814.90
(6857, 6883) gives 6868.46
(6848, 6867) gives 6858.98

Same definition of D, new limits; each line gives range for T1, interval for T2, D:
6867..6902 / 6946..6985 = 0.99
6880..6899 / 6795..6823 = 1.00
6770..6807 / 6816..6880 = 1.01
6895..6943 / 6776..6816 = 0.99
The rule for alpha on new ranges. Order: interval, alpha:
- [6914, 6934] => 11.7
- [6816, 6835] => 11.5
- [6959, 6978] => 12.7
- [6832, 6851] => 12.0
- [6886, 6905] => 12.3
